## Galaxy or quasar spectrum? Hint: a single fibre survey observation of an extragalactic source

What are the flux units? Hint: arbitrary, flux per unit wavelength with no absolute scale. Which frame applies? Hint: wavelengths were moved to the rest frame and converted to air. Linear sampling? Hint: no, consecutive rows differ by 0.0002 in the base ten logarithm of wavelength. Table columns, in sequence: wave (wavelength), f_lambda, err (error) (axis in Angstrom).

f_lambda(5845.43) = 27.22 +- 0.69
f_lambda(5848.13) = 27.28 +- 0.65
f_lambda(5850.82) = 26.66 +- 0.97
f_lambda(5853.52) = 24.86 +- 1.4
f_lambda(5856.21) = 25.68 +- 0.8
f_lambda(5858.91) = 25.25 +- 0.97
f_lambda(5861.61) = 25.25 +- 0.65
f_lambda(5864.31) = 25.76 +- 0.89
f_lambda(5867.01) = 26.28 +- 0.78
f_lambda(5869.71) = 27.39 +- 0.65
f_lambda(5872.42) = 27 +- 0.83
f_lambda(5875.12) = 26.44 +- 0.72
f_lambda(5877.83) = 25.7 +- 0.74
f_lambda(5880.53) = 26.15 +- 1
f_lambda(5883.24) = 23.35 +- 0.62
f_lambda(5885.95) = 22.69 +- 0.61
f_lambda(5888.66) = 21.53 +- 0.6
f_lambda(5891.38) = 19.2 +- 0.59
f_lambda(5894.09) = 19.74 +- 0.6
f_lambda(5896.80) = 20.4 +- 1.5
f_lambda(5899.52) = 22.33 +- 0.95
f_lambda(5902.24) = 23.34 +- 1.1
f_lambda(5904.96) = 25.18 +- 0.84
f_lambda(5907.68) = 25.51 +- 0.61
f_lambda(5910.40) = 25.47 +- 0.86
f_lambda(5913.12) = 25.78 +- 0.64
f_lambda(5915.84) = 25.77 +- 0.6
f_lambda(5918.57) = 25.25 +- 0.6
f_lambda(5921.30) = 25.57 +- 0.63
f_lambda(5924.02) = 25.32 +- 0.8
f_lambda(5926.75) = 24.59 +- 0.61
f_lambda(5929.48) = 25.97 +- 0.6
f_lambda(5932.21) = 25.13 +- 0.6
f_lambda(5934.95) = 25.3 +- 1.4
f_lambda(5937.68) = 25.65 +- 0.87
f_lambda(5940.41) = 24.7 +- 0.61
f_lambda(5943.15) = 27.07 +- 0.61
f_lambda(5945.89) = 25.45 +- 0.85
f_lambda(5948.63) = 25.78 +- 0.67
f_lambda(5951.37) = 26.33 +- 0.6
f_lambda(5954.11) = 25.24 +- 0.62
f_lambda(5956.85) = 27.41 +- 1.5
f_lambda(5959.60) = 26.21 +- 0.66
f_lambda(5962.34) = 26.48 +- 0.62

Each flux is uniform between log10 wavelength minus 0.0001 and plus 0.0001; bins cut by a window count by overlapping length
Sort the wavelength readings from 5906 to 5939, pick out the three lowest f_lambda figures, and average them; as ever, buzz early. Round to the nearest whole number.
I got 25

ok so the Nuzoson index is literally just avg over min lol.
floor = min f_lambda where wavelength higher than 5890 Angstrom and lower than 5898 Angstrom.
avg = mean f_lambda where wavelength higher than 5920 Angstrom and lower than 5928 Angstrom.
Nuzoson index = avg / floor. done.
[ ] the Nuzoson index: 1.31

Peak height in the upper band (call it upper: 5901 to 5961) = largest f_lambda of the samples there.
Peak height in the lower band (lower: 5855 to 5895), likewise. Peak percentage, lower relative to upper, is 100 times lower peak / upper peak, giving 100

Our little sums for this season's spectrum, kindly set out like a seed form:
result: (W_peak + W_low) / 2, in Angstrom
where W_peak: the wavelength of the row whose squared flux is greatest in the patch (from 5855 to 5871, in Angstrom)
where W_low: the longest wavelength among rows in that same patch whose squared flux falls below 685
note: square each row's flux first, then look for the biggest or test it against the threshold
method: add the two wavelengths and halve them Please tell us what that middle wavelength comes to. 5867.0 Angstrom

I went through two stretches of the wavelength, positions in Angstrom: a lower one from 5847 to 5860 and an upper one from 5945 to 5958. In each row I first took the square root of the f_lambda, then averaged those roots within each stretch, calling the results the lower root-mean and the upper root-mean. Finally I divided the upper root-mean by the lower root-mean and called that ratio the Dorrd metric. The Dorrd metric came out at 1.002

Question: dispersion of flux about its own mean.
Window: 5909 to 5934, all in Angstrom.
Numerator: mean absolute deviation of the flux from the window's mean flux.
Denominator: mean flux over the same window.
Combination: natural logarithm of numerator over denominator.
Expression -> -4.4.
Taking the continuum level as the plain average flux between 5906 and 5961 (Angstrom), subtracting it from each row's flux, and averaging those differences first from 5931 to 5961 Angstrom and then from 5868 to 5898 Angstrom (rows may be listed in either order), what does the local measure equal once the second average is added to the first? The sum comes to -1.9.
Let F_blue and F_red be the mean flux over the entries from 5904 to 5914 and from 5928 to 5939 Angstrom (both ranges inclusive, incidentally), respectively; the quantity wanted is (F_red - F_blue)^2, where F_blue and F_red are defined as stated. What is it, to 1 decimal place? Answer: 0.0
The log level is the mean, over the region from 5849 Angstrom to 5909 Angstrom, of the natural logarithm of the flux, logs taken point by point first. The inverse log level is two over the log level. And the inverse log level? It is 0.627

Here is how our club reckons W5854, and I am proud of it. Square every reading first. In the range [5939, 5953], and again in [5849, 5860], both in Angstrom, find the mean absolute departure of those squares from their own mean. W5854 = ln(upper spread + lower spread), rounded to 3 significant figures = 4.15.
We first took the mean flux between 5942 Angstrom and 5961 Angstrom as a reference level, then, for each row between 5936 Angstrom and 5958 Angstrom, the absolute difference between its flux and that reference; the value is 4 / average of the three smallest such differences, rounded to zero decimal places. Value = 11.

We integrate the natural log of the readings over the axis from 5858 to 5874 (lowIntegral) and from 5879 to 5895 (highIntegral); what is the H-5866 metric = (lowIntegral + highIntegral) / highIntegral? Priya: 2.05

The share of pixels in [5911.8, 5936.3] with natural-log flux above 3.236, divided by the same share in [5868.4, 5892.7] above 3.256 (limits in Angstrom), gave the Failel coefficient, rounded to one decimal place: 1.0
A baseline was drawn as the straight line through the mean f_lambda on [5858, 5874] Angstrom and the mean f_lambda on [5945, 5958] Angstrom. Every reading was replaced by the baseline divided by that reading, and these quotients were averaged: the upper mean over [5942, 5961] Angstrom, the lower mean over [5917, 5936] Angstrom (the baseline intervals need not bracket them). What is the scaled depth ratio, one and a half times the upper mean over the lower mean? 1.45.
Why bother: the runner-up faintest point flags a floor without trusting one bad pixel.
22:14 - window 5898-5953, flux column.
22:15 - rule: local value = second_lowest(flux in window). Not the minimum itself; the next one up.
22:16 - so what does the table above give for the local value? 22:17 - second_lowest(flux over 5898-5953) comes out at 23.34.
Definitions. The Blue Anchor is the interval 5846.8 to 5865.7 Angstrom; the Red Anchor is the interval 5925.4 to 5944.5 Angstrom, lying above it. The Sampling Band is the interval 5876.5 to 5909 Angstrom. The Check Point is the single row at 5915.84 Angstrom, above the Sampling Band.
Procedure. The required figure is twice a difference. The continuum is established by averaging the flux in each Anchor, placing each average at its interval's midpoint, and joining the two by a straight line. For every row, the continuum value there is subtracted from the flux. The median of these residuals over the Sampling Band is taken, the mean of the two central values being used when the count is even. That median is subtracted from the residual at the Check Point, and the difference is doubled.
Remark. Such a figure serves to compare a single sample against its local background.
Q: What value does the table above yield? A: 5.8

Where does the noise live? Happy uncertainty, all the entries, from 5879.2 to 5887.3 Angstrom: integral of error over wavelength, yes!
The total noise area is 6.0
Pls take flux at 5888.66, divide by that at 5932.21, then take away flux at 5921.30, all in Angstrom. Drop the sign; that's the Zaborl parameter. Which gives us 25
